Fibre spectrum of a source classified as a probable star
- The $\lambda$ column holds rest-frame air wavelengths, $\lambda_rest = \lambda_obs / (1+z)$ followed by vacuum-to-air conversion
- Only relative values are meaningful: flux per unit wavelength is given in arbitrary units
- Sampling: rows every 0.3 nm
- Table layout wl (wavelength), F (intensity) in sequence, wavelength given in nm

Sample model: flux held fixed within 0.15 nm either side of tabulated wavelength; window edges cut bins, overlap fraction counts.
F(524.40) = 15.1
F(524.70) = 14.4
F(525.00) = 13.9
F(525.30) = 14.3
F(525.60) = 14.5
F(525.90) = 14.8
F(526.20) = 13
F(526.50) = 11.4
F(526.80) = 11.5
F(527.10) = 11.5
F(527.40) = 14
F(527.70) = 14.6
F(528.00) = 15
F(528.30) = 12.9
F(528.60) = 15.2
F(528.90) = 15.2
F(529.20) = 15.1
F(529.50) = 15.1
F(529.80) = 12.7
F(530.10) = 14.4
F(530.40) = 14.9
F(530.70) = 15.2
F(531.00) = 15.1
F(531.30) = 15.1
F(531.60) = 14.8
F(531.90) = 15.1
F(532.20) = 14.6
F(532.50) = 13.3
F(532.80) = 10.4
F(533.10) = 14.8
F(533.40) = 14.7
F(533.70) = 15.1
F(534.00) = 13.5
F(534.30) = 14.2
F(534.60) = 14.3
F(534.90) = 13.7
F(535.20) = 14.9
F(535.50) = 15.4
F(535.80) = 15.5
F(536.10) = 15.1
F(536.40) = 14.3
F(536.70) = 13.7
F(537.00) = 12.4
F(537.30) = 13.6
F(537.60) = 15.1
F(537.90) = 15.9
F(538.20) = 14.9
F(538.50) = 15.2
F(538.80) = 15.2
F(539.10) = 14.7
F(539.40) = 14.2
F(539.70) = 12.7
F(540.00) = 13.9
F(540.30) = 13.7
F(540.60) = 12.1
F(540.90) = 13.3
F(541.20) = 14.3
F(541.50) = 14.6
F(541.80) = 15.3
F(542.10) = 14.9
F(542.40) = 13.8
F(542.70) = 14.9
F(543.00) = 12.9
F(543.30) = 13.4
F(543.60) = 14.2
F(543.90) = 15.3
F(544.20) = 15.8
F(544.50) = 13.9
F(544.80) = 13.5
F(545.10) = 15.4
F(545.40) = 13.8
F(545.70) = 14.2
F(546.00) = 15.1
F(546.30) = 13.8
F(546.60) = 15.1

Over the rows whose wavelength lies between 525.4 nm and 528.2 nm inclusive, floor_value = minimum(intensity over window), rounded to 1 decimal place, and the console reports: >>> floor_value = 11.4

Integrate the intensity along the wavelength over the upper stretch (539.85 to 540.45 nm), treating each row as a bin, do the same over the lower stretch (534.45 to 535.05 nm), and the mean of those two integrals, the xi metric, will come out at 8.34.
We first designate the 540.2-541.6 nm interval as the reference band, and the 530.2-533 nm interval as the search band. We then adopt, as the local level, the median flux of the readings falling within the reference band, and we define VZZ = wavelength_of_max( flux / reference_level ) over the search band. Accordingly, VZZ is 530.70 nm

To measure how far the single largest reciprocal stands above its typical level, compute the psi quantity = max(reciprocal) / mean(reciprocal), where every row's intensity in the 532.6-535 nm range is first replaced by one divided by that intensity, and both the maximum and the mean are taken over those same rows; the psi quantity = 1.31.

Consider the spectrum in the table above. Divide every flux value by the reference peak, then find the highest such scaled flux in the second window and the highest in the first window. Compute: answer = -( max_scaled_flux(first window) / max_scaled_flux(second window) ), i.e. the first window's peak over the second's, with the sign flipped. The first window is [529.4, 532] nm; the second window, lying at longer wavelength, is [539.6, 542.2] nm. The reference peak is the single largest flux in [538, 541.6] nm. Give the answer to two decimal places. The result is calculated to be -0.99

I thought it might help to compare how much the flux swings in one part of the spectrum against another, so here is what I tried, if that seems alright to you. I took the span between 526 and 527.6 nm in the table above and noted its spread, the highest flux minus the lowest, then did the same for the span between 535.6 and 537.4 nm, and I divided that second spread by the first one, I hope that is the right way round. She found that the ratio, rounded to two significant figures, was 1.2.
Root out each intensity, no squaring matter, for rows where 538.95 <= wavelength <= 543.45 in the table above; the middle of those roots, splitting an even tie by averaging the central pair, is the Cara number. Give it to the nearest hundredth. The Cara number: 3.73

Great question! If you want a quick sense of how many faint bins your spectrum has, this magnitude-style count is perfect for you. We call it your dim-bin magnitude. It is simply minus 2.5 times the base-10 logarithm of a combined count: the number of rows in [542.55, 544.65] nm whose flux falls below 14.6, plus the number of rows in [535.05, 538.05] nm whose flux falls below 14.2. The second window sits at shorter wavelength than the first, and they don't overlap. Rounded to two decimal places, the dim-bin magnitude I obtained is -2.11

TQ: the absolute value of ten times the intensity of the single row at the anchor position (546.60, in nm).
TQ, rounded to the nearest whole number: 151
